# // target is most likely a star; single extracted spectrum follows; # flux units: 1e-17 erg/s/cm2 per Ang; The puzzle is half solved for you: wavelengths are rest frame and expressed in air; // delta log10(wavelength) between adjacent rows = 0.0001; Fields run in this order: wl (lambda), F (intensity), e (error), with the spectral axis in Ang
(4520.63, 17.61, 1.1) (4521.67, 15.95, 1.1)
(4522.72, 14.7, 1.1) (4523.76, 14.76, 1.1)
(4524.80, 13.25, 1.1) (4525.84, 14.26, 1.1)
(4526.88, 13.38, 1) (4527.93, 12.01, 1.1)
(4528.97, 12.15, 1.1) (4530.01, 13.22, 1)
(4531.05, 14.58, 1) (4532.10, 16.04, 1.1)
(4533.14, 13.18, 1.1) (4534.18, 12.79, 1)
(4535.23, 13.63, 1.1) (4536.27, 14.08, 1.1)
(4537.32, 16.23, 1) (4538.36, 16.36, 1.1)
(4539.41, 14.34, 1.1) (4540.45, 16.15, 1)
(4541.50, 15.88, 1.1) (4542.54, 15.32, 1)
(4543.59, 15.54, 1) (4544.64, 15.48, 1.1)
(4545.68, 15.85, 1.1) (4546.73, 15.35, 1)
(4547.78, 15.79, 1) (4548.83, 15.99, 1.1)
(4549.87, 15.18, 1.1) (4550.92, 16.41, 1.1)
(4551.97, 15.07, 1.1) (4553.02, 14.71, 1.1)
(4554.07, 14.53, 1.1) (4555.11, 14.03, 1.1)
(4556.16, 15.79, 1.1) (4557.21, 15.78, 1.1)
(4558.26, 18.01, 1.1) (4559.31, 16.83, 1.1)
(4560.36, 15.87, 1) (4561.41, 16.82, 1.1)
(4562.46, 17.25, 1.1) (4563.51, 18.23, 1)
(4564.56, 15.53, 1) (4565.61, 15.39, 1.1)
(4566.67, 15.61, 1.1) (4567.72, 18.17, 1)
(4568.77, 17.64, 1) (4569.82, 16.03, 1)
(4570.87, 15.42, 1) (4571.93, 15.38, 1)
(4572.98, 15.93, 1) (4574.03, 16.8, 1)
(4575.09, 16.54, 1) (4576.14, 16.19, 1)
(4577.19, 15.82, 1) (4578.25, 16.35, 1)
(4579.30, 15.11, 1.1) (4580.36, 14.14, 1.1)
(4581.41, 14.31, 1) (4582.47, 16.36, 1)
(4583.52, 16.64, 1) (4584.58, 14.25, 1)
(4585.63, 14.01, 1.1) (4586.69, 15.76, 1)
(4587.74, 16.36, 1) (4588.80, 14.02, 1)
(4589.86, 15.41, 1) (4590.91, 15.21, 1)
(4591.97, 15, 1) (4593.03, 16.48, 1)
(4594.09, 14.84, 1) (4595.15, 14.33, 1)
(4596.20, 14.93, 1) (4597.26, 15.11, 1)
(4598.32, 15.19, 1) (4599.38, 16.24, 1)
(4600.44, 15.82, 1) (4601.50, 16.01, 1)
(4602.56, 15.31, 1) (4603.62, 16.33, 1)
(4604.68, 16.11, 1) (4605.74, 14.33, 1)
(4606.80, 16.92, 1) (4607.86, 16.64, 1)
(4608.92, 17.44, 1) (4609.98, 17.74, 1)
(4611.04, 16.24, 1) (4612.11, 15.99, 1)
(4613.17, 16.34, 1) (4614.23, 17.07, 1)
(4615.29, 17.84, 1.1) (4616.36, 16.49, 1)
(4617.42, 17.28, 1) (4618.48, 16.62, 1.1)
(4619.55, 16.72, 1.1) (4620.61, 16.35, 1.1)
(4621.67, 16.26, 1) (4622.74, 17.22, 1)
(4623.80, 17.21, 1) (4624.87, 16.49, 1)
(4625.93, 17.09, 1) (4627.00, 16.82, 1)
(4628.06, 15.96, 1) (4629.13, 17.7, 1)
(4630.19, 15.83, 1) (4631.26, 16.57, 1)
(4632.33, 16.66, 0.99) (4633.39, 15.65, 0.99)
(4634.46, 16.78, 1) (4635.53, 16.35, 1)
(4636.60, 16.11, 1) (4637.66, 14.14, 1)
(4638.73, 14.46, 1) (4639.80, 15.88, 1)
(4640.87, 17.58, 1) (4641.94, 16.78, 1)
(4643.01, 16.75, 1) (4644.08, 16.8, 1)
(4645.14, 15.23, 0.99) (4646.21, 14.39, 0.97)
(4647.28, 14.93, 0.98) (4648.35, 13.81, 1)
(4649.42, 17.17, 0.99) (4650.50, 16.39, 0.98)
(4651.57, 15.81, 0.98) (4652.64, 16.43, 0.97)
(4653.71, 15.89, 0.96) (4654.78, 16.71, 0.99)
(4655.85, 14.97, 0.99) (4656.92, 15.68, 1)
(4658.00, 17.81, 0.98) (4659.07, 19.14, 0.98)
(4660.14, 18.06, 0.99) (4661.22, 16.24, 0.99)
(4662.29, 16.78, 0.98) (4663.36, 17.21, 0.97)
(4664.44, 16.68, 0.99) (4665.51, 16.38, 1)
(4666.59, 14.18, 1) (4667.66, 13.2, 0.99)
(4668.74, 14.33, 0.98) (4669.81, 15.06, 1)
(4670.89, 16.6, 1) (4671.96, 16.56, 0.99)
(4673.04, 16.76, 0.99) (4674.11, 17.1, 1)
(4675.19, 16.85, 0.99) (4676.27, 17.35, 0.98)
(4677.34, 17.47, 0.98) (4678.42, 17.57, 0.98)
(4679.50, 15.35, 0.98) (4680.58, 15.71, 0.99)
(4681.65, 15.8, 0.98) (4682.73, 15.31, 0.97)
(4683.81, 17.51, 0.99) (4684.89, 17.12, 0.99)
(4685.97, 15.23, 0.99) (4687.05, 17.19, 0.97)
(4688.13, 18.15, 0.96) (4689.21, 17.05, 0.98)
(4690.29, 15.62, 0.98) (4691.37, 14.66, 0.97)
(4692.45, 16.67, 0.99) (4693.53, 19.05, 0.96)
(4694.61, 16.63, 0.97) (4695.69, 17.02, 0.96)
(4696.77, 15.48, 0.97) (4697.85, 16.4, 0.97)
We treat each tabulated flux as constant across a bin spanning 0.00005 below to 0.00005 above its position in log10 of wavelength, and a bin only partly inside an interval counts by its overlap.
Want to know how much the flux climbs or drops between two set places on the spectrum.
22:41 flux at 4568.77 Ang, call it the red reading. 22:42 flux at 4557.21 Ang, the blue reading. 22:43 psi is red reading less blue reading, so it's 1.9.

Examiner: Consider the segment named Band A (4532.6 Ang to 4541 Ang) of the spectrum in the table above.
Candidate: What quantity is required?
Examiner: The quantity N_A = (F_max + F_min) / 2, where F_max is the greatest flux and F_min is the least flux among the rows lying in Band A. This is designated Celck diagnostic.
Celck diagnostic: 14.6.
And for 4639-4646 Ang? 16.4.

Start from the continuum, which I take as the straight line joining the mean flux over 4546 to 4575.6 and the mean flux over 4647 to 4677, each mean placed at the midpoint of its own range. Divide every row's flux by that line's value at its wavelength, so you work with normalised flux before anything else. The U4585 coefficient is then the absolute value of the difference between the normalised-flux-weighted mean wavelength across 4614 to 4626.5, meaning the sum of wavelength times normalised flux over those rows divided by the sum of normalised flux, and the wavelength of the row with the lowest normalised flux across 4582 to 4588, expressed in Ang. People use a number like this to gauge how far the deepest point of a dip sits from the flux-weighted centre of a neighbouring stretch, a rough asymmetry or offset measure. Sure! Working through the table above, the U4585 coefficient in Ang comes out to 34.4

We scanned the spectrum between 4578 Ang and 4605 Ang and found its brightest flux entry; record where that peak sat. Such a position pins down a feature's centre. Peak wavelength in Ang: 4583.52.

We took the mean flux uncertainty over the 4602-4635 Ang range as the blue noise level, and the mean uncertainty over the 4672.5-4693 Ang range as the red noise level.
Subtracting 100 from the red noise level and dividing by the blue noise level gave -97.8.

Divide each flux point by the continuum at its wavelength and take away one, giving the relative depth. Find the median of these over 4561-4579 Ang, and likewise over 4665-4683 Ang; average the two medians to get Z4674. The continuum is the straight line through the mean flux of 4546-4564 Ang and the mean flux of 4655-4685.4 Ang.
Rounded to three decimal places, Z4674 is 0.005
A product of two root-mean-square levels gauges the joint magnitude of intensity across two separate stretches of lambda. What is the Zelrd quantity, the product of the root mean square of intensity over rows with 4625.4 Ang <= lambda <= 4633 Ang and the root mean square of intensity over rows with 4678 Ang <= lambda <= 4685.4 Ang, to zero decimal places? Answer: 273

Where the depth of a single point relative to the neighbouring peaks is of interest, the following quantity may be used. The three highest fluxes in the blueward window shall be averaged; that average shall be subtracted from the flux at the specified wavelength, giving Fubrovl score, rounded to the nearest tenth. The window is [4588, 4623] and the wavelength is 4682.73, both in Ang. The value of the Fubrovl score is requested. -2.4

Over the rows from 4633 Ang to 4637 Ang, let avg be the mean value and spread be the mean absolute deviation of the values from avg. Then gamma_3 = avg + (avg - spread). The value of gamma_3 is 32.1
